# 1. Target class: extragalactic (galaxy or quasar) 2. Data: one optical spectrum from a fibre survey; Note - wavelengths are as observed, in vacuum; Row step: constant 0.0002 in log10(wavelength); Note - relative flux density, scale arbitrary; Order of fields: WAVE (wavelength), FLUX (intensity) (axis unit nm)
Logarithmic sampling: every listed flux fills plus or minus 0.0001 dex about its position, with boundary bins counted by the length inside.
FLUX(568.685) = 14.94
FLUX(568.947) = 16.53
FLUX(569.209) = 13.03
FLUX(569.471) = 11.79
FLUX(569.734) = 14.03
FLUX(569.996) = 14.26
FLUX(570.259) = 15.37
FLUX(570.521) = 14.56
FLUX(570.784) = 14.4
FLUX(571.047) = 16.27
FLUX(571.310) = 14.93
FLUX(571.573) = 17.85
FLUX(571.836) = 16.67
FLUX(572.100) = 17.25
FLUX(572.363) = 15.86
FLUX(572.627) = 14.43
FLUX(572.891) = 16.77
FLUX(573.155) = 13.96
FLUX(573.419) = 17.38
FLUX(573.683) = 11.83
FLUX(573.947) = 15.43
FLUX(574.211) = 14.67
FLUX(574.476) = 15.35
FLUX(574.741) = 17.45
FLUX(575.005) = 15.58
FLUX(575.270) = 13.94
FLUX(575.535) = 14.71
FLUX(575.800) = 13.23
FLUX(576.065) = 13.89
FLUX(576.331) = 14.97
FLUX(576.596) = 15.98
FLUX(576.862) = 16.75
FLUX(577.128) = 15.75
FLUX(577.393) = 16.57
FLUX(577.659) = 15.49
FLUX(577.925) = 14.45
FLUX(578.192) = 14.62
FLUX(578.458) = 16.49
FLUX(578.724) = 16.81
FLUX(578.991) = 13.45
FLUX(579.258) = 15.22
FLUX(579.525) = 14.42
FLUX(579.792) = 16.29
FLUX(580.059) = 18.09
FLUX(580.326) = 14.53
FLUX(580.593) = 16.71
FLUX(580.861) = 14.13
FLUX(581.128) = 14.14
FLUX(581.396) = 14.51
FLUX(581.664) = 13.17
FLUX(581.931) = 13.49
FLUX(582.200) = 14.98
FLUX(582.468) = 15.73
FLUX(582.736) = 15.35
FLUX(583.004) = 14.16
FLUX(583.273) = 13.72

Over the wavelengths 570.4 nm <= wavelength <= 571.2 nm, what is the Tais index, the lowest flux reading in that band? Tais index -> 14.4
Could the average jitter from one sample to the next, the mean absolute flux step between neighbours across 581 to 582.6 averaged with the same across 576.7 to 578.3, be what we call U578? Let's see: 0.84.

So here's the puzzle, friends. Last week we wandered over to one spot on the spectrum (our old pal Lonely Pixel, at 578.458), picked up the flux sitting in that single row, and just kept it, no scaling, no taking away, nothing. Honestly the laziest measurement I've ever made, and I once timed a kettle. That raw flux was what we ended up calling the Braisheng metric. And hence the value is 16.49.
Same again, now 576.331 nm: 14.97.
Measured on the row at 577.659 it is 15.49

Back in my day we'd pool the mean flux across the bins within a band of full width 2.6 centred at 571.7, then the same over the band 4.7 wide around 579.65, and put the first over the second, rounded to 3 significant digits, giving 1.05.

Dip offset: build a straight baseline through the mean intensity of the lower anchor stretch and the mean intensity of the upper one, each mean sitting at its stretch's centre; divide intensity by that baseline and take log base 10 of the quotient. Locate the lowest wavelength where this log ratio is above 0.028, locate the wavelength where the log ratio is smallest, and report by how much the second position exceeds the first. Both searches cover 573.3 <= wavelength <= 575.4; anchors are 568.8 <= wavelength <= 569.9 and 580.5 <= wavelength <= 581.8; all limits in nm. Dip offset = 0.26 nm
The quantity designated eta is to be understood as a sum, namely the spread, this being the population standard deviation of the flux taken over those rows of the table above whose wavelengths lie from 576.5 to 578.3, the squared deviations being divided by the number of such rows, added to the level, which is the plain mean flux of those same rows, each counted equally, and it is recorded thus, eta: 16.5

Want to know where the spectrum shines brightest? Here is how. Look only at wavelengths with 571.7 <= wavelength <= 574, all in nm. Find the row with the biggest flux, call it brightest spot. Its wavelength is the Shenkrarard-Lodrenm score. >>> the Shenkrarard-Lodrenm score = 573.419 nm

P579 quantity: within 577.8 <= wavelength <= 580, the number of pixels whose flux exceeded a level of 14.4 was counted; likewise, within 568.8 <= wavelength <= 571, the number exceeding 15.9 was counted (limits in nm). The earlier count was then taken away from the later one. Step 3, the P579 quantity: -6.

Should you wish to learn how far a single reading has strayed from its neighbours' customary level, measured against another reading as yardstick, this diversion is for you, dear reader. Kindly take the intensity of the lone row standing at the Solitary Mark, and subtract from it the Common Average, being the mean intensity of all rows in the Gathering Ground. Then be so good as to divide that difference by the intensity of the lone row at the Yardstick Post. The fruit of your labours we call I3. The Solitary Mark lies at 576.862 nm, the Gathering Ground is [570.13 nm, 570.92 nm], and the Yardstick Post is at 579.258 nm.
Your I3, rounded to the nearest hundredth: 0.13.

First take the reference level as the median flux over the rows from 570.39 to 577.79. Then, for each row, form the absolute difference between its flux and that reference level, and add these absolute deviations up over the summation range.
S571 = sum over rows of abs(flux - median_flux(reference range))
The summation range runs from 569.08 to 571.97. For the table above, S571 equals 15.7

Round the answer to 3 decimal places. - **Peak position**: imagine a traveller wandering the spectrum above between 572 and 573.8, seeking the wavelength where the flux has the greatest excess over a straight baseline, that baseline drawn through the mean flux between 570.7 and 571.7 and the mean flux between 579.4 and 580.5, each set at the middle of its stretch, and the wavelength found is 573.419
